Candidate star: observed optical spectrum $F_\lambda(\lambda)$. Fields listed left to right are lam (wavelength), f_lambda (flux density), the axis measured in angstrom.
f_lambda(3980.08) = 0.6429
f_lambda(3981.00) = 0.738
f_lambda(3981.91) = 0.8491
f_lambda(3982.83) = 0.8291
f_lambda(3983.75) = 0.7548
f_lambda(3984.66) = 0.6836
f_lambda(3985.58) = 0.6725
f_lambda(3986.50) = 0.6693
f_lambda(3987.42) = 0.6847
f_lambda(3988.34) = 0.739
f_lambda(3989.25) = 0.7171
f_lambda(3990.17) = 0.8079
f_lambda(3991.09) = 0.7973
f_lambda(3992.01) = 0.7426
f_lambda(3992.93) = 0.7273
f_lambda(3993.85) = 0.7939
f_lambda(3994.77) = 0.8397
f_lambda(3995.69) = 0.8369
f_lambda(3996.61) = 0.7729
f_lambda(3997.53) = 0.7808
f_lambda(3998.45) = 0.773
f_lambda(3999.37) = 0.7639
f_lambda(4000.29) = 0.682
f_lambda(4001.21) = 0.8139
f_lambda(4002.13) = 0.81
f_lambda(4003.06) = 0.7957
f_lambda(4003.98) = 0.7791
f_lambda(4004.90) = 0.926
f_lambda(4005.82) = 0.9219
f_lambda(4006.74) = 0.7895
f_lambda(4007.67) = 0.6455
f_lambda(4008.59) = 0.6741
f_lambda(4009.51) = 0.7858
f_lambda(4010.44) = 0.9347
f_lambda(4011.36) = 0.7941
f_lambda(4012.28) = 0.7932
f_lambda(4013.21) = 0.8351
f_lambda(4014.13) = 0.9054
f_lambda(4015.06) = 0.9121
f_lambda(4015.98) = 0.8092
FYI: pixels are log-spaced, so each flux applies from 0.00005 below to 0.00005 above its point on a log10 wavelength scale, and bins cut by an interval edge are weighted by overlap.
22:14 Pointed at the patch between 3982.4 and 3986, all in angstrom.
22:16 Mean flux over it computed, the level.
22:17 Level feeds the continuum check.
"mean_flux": 0.735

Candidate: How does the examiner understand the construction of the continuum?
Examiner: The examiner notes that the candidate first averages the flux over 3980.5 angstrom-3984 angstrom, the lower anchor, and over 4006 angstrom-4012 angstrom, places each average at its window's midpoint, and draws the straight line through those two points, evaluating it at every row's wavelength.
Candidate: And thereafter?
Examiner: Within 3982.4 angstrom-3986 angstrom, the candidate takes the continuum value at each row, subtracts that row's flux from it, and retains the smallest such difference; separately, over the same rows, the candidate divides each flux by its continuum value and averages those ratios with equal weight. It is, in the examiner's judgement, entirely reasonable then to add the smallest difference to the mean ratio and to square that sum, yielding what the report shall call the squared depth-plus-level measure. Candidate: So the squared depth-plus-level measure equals 0.80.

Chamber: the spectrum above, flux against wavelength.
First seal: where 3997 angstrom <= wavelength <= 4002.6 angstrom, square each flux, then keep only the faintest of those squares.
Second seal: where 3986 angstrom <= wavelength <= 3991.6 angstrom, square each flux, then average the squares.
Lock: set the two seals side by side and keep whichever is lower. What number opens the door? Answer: 0.47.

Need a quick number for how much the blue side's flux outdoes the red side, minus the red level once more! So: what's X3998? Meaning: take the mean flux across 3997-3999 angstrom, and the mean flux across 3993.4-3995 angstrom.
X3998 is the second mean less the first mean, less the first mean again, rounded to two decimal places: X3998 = -0.74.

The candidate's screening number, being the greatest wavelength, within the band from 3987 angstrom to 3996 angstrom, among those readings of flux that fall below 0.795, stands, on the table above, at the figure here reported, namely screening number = 3993.85 angstrom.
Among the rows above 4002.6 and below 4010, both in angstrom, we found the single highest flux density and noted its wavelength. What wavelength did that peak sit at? 4004.90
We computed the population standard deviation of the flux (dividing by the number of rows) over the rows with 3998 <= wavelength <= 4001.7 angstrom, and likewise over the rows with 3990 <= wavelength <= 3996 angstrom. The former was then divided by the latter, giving 1.20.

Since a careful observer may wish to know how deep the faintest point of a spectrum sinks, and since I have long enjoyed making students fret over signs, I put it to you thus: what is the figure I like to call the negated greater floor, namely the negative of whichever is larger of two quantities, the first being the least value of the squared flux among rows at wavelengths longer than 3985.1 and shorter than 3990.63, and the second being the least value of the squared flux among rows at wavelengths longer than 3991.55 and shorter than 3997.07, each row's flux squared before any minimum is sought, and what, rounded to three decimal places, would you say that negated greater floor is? -0.529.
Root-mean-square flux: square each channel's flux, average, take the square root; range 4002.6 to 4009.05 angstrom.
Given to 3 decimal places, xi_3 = 0.797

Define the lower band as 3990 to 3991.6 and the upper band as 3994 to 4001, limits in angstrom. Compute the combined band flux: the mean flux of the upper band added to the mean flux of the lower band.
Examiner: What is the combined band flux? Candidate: 1.58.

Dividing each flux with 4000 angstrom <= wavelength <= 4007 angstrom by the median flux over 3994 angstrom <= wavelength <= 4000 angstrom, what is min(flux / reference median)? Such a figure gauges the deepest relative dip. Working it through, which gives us 0.878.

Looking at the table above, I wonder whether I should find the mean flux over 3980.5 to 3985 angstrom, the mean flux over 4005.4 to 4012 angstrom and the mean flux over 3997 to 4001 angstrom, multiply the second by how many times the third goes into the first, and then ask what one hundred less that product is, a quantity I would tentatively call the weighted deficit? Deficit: 99.2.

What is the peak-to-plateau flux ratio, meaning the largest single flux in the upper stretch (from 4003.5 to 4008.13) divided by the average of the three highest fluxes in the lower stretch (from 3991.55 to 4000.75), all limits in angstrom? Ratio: 1.12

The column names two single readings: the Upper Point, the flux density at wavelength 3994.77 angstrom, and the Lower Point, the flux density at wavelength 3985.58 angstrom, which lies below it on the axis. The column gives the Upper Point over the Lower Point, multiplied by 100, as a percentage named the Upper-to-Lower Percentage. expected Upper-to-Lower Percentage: 125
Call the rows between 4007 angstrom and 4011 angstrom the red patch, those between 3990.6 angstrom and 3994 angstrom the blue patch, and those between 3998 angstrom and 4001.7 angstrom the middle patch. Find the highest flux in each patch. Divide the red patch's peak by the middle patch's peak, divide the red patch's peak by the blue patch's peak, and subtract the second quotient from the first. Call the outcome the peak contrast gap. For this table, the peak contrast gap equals -0.02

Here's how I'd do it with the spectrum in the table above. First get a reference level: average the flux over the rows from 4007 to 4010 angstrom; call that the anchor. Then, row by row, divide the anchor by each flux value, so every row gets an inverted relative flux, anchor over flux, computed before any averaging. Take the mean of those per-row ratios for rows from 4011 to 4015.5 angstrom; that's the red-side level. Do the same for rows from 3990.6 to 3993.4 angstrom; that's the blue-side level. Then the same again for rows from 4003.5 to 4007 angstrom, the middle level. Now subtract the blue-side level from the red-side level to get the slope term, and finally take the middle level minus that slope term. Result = 0.93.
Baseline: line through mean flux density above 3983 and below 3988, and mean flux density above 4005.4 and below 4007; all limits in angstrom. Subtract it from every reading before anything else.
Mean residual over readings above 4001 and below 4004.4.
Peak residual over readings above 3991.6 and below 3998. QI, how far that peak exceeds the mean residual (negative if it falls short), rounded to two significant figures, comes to 0.10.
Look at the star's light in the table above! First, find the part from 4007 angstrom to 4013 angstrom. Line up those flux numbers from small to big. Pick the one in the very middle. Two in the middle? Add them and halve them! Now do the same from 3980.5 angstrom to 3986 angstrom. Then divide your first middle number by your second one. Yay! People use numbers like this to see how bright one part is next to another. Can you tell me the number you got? 1.06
